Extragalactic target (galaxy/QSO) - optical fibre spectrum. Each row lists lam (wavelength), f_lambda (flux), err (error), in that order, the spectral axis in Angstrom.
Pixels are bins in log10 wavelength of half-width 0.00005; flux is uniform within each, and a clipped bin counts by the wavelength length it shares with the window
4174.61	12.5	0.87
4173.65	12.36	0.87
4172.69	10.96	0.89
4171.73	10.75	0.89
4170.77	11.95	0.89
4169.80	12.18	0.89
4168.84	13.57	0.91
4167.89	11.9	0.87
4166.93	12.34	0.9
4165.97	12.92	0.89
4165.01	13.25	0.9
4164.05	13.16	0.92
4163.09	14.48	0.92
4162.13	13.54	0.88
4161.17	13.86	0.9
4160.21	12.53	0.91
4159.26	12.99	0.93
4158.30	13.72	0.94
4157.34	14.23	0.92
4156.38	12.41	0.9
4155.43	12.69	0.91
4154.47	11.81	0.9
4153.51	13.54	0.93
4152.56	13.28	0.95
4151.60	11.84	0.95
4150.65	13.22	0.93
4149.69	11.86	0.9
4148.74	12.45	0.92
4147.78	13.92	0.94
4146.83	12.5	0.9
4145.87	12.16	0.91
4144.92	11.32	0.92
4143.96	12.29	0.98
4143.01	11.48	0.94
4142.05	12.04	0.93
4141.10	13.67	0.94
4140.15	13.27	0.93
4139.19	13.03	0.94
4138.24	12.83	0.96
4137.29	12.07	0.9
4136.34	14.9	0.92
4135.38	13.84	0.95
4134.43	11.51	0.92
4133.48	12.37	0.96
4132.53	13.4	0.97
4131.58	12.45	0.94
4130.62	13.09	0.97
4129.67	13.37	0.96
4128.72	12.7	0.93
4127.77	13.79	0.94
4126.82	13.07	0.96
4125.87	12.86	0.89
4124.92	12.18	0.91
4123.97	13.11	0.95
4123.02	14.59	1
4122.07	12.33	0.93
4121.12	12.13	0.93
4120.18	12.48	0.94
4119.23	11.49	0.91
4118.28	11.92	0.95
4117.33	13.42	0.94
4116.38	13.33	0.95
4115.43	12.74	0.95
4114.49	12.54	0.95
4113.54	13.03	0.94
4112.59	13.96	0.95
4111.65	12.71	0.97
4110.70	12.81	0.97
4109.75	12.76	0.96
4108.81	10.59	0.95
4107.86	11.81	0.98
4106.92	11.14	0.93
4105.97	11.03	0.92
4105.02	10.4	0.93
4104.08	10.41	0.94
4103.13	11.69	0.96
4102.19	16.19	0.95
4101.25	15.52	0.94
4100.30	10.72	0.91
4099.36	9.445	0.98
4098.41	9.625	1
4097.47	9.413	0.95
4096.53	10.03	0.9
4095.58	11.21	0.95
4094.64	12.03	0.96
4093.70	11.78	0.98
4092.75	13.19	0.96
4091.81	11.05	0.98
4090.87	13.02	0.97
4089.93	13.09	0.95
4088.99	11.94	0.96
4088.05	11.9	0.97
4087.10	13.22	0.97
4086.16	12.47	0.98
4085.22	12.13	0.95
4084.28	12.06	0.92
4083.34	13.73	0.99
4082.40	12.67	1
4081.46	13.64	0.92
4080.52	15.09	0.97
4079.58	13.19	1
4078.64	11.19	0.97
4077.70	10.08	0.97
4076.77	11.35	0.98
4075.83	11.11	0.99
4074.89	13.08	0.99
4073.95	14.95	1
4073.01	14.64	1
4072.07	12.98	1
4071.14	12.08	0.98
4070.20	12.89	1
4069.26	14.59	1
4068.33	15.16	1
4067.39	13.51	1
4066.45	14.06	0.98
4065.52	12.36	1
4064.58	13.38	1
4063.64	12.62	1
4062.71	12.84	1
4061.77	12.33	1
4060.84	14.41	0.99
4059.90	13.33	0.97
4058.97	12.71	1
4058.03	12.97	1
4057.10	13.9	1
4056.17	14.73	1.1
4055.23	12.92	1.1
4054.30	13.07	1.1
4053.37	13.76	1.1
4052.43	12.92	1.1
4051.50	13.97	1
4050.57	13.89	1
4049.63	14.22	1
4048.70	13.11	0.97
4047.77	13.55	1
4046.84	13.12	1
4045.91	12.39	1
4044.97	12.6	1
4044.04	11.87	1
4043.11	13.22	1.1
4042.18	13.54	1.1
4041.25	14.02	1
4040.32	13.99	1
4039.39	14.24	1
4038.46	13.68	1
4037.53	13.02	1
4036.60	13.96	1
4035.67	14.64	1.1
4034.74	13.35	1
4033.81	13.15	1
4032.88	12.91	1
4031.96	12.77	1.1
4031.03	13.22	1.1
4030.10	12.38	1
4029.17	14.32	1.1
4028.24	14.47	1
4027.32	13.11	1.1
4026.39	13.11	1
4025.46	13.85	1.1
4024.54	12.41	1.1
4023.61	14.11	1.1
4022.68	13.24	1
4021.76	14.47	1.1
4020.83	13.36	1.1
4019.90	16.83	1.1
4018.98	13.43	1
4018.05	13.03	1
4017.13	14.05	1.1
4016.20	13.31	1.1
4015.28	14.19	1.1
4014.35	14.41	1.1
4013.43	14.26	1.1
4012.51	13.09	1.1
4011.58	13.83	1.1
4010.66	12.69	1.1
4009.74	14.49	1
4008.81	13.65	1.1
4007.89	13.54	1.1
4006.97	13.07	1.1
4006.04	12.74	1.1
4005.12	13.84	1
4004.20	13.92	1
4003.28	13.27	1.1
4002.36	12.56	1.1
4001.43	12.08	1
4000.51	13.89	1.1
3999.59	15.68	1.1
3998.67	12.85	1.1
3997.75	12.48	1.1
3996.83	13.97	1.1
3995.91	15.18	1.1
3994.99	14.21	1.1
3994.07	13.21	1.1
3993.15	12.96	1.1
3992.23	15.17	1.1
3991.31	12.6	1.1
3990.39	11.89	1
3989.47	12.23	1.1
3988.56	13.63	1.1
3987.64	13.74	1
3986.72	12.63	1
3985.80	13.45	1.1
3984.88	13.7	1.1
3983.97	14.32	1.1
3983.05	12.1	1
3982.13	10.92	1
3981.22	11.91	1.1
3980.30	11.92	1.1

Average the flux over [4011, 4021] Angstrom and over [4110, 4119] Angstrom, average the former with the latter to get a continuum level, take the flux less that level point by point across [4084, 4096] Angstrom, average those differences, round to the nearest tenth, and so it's -1.2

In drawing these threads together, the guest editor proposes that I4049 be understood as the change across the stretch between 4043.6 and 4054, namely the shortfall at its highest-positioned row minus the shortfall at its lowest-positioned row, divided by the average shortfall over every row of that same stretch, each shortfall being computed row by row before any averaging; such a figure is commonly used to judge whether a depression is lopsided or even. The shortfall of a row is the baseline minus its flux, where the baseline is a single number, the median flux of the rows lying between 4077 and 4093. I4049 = 3.4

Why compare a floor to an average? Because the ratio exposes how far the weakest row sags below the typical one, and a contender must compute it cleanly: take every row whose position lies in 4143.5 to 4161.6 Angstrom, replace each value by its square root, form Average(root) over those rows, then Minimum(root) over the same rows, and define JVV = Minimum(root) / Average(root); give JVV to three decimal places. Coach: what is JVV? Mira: 0.942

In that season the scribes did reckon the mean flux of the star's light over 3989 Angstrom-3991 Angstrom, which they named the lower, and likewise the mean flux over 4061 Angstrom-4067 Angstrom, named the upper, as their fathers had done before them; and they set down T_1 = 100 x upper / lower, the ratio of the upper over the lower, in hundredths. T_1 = 107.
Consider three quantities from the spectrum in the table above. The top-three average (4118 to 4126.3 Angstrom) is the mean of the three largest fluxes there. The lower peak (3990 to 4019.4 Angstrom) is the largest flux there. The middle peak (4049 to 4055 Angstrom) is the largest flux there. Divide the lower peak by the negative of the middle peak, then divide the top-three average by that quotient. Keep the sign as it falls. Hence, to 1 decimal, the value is -12.3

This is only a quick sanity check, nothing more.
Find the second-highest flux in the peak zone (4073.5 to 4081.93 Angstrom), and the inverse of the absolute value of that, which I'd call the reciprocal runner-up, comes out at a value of 0.0669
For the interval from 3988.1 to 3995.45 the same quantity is 0.0704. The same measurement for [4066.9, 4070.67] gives 0.0685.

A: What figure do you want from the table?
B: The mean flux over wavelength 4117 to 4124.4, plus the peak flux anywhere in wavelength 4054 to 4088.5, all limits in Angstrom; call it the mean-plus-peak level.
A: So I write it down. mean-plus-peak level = 27.8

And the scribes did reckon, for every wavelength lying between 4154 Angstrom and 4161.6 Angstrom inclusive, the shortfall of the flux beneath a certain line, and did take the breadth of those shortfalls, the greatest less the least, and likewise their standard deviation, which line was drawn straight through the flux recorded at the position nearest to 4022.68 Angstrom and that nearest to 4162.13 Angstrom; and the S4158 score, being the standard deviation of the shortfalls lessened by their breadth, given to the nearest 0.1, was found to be -1.6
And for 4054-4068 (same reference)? -1.7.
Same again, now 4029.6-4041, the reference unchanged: -1.6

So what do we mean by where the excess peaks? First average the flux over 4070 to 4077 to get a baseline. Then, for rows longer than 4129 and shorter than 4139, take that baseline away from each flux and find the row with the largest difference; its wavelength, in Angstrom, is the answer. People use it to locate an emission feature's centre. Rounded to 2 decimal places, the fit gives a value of 4136.34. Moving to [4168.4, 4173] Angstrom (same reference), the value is 4168.84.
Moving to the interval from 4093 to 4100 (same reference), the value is 4094.64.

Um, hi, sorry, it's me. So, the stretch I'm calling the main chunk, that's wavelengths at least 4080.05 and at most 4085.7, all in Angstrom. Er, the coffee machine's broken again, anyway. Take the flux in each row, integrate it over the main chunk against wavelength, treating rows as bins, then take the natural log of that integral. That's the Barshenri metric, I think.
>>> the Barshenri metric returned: 4.31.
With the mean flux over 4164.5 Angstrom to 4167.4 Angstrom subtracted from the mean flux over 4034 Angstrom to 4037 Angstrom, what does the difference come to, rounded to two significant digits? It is 1.1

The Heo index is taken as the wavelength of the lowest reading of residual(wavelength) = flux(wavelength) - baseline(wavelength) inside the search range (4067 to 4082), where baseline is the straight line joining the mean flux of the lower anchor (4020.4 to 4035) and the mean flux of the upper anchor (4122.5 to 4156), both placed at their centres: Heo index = 4077.70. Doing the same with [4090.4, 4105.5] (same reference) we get 4097.47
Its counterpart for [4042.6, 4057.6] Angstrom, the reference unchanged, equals 4044.04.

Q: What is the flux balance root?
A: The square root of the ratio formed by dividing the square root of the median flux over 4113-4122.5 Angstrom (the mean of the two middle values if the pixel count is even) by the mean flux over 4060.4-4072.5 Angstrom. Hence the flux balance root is 0.515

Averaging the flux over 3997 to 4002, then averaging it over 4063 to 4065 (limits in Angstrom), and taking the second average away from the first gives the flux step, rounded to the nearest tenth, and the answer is 0.4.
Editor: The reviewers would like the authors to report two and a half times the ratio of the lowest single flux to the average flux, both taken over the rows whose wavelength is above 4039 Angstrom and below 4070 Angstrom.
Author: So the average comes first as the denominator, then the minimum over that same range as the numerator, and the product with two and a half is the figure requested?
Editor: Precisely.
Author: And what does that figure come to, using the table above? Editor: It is 2.21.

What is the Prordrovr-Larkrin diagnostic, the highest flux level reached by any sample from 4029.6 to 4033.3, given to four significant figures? 13.22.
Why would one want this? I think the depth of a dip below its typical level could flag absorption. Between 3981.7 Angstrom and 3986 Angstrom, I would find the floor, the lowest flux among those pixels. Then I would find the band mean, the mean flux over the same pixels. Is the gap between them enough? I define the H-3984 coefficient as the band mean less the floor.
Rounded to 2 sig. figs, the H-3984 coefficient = 2.0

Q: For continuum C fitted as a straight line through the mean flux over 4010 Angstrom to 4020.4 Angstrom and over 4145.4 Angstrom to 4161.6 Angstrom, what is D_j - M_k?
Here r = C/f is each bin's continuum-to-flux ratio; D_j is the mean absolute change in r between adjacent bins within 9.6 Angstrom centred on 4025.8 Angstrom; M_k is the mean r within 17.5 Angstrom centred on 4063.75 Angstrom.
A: -0.94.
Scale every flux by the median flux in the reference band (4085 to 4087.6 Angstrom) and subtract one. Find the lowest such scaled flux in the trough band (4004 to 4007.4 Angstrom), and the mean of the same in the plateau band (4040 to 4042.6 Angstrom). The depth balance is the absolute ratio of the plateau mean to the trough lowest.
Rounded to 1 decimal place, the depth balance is 5.1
